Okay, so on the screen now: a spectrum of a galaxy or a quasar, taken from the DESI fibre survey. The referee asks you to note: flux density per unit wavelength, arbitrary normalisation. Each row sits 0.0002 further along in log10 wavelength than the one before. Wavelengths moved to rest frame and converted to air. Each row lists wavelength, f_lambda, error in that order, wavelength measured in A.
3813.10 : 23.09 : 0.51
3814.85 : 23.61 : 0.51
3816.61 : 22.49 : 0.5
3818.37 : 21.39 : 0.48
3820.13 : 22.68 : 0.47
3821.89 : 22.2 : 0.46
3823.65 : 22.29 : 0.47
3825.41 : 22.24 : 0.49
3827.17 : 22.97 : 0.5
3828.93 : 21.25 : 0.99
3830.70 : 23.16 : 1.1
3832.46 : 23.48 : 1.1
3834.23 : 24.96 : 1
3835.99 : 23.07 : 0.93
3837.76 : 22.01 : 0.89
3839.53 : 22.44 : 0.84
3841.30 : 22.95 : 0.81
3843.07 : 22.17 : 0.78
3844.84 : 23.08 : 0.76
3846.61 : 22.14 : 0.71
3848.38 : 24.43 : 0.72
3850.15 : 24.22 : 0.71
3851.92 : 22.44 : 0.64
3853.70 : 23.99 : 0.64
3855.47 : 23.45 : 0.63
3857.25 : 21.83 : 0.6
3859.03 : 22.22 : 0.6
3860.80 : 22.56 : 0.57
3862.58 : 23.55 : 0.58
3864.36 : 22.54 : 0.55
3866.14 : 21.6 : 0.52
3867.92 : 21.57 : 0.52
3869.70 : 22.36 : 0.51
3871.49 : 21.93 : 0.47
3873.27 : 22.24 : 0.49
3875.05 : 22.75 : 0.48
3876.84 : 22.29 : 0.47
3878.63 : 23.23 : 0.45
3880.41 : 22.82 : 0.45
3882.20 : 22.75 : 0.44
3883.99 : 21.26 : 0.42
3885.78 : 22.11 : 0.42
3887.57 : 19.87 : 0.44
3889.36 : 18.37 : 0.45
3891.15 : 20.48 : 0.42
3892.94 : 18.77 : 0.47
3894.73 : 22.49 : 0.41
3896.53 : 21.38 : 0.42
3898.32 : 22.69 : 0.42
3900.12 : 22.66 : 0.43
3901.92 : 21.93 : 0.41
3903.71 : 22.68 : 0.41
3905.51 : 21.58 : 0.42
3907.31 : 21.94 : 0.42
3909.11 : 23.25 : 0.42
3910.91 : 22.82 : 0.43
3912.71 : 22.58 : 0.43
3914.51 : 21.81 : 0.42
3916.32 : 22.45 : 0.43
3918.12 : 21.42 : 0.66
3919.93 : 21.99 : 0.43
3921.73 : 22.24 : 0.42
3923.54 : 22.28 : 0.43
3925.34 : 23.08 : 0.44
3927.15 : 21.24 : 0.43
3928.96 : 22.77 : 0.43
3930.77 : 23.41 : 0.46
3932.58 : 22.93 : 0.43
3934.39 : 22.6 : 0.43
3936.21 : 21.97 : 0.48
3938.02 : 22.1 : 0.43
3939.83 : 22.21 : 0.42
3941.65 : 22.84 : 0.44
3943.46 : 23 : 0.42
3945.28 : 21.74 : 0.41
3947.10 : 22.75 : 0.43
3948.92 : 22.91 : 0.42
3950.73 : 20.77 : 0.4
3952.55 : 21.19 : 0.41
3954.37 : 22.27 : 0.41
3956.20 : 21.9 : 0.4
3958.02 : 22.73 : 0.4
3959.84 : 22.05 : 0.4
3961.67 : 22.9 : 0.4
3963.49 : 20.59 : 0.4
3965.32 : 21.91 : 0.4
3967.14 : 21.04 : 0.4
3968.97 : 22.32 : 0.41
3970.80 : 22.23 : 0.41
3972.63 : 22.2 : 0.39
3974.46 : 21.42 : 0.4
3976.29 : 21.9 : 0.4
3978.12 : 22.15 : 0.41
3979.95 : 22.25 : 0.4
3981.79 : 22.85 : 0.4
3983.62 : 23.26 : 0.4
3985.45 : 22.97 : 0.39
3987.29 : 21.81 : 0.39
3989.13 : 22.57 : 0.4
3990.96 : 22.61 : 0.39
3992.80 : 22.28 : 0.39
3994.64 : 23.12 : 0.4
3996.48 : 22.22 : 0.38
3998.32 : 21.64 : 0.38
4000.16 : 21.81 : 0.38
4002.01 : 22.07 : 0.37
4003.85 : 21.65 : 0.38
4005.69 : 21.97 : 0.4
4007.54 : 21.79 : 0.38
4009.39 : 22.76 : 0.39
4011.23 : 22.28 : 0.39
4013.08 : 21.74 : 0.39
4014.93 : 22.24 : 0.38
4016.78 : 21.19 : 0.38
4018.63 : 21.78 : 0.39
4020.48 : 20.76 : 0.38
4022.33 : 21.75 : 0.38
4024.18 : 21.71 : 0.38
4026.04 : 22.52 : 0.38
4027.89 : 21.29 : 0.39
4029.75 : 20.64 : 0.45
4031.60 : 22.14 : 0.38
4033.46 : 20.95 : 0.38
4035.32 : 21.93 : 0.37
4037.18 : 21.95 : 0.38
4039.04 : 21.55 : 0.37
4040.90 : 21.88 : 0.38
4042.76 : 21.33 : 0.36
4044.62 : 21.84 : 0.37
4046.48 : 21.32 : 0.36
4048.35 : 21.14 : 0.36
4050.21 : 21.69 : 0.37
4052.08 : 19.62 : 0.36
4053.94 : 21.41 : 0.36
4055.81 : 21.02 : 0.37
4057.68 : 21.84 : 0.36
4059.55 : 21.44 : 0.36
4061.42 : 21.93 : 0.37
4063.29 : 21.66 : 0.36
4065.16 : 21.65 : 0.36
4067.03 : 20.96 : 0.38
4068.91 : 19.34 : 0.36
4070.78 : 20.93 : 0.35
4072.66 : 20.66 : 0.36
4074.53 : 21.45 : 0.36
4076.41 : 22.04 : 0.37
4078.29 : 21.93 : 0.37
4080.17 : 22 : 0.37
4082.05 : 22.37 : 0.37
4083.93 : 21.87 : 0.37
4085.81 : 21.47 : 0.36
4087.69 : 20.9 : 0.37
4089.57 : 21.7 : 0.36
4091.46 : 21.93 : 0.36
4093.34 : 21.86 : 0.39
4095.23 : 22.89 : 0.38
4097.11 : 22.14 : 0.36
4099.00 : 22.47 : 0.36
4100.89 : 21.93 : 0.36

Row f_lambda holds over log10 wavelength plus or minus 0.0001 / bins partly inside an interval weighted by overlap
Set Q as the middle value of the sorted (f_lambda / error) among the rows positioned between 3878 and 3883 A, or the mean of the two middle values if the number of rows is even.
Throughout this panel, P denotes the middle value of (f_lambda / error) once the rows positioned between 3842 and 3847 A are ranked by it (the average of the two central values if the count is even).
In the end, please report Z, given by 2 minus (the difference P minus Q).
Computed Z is 23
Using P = 30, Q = 52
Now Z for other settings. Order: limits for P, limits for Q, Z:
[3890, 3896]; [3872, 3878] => 1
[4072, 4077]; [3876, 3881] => -7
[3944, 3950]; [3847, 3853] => -17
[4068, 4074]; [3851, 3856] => -18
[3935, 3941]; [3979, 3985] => 8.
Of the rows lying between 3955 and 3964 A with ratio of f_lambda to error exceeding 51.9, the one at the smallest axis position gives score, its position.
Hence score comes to 3956.20 A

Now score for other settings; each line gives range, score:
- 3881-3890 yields 3885.78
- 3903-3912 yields 3903.71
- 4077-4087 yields 4078.29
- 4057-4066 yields 4057.68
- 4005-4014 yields 4005.69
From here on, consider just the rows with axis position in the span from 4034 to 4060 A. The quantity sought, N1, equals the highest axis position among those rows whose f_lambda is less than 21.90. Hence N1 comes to 4059.55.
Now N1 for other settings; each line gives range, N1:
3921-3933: 3927.15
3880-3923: 3918.12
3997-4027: 4024.18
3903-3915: 3914.51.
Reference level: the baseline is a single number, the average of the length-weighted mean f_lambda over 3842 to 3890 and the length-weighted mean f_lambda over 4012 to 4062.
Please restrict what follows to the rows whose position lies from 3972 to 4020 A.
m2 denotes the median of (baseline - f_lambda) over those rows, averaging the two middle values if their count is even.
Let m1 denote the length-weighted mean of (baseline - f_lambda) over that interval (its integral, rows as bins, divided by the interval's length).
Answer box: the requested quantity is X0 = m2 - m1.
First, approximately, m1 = -0.2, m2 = -0.23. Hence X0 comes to -0.01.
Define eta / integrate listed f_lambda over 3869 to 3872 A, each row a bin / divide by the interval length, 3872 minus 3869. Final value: 22.1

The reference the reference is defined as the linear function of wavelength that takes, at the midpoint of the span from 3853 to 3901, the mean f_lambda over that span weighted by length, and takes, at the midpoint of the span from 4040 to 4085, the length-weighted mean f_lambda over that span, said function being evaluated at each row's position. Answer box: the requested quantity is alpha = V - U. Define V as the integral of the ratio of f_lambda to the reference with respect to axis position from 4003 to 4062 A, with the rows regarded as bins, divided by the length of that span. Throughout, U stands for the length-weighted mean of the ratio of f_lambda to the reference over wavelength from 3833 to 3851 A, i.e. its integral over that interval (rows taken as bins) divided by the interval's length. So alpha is -0.043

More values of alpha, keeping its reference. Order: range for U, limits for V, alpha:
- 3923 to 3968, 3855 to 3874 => -0.007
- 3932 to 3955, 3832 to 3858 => 0.025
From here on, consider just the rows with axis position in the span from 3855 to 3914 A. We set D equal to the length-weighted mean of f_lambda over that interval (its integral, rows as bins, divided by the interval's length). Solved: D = 22.0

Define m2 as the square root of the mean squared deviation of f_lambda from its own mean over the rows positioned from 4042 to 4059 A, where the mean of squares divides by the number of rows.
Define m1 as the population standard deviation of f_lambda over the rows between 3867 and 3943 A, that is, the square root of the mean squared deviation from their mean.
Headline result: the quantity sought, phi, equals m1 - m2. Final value 0.42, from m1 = 1.05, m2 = 0.64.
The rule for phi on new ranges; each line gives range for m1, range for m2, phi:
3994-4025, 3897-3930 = -0.03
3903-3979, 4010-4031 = 0.08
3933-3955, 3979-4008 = 0.15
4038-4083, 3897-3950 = 0.15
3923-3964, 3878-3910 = -0.66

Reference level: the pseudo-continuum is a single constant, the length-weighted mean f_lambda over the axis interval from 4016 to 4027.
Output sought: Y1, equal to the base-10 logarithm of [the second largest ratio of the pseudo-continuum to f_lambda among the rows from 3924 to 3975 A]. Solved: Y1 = 0.018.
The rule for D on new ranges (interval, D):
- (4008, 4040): 21.7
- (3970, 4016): 22.2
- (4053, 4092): 21.4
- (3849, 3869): 22.7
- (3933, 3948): 22.4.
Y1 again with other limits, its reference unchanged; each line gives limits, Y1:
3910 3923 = -0.004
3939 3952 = -0.002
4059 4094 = 0.020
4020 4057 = 0.020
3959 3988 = 0.012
